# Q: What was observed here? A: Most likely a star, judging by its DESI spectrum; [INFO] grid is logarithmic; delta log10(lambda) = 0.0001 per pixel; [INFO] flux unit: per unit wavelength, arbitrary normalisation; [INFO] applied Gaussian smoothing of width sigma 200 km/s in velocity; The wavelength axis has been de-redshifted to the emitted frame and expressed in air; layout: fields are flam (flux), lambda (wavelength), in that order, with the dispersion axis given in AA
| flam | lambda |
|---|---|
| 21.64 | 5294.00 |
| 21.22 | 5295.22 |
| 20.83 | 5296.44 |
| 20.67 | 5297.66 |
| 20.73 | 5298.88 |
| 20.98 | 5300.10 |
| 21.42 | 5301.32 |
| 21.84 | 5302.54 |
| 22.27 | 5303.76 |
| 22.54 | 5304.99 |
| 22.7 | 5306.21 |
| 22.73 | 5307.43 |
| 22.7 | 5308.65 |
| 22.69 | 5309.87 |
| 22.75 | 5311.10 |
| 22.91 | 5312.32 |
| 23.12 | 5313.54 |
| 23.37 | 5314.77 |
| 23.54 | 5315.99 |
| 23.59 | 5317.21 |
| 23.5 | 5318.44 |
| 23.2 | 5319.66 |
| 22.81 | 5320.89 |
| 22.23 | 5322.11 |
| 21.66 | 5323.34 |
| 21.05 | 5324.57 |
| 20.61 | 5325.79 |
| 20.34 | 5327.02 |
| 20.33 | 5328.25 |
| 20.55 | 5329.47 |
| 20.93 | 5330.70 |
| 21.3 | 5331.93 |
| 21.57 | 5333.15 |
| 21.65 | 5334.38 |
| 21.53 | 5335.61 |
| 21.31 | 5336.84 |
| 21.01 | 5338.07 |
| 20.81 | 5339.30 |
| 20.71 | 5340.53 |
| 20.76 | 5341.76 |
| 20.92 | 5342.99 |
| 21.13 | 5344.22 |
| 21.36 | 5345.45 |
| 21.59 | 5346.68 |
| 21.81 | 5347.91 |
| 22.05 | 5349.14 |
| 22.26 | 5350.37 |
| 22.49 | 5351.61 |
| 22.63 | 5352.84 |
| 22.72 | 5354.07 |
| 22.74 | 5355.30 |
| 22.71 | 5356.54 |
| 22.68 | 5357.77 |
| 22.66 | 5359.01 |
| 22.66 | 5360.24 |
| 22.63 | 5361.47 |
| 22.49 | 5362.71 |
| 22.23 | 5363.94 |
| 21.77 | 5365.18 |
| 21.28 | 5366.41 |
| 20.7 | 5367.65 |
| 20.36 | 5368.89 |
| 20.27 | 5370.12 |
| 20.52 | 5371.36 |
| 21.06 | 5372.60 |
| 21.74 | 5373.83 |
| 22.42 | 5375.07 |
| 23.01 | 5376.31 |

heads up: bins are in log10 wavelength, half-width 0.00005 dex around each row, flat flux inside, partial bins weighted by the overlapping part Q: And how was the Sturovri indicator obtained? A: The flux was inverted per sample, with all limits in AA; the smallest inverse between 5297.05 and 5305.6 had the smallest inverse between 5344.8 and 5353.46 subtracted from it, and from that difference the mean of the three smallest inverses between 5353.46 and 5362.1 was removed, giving -0.0438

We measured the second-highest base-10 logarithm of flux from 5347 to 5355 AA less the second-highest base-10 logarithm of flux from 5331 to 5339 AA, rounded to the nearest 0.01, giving 0.02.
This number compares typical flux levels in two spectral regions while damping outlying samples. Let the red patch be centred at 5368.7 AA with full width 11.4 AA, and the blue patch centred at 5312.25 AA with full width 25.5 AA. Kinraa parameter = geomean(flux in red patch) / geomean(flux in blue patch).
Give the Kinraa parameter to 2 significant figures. 0.94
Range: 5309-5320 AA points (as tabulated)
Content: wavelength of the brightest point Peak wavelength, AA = 5317.21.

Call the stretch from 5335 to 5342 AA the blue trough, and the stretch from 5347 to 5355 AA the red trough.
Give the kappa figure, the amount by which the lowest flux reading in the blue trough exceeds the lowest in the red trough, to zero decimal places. -1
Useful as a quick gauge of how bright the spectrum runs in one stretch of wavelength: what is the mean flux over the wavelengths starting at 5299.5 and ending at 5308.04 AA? 22.1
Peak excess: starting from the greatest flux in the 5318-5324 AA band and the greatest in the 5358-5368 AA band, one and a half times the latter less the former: 10.5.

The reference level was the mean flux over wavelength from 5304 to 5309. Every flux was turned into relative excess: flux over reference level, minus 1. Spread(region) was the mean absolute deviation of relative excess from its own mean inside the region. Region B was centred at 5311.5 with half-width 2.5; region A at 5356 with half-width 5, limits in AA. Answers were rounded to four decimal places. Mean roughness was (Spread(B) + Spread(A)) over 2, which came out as 0.0044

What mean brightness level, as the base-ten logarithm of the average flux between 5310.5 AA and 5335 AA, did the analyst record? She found 1.343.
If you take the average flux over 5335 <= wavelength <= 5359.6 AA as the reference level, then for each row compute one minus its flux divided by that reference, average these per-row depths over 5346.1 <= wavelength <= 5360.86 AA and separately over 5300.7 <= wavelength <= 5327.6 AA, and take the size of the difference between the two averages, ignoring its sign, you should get 0.00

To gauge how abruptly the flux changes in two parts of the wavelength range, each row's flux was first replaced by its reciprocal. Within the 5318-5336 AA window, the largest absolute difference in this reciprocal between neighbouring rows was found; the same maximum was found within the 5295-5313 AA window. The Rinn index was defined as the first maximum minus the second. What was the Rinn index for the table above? 0.0004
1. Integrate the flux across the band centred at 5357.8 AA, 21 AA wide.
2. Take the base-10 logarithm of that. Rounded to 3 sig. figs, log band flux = 2.67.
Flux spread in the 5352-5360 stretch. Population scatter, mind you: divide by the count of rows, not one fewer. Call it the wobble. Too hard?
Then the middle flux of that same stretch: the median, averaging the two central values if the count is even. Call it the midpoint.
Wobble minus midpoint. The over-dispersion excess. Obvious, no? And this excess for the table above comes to -22.7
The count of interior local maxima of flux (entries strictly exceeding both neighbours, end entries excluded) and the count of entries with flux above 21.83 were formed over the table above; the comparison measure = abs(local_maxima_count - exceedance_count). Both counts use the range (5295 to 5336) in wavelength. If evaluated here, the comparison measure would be 14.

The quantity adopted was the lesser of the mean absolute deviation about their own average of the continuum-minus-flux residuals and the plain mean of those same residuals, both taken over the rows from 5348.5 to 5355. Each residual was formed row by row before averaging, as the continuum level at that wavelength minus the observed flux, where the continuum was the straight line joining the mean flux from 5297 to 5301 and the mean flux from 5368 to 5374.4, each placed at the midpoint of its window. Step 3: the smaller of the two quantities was -1.64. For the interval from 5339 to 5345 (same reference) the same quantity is -0.07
